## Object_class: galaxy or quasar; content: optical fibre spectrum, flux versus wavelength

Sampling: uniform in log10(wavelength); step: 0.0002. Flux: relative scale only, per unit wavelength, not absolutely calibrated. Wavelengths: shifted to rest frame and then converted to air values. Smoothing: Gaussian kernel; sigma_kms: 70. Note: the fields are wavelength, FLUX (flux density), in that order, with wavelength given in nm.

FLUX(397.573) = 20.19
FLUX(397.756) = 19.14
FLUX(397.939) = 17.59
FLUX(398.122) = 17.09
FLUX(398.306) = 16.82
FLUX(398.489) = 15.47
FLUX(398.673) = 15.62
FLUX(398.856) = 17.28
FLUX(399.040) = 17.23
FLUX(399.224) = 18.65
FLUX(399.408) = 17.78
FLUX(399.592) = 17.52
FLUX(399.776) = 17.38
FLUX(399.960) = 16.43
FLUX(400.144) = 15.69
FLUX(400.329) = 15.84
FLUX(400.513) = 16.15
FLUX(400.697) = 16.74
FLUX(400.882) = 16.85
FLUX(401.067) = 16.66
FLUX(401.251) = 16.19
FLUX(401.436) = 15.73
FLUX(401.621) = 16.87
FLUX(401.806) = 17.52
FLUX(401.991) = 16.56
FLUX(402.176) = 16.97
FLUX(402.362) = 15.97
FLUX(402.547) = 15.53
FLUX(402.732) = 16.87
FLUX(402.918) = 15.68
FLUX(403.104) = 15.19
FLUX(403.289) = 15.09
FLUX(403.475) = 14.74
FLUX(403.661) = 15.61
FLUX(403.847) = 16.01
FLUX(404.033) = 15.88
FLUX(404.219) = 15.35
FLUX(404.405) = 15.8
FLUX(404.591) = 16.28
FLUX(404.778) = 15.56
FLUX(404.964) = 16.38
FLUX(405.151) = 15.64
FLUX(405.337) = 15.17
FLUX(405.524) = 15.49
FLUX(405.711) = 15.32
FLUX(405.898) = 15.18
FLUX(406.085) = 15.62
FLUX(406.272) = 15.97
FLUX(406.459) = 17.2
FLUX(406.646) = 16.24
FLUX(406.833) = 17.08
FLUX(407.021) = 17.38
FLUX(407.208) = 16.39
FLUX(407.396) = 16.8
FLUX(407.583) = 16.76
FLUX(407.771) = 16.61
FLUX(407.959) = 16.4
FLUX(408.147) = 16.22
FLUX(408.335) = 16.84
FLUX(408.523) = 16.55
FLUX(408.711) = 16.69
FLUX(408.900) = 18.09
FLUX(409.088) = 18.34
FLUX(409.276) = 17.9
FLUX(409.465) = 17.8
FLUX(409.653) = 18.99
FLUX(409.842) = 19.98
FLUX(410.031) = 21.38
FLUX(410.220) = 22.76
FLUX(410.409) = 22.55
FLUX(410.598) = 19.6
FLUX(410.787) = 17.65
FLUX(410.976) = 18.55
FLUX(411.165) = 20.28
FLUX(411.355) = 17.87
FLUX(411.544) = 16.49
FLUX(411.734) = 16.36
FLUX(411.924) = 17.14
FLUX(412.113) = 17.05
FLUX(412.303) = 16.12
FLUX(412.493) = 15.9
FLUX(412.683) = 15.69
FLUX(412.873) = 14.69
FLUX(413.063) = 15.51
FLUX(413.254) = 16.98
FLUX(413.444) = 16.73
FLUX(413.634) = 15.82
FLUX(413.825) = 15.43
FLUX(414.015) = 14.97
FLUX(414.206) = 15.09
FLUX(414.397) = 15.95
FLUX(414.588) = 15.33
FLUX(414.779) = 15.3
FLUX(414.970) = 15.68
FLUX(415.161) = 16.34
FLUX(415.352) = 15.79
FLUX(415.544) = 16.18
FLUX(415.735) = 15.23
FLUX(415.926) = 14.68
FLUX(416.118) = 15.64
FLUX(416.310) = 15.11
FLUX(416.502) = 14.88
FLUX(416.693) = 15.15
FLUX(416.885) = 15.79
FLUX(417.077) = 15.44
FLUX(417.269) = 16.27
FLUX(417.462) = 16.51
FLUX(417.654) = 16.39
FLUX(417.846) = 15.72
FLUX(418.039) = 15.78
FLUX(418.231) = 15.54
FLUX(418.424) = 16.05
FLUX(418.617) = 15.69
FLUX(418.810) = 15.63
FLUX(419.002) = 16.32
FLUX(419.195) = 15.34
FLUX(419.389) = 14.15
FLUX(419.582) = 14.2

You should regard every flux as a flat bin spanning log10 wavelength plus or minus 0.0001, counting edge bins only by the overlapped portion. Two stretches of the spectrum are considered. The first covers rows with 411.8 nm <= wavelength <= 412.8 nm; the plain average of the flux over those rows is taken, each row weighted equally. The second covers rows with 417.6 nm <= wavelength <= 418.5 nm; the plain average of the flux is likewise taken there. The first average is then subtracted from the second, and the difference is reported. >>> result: -0.5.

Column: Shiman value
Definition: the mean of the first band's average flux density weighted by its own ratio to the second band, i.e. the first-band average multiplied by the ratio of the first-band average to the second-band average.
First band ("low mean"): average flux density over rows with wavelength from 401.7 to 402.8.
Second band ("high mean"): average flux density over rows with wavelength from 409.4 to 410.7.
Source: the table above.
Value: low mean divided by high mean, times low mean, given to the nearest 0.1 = 13.4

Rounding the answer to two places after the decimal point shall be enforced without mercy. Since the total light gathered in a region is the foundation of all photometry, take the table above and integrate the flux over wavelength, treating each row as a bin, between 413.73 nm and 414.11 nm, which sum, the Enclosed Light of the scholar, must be 5.79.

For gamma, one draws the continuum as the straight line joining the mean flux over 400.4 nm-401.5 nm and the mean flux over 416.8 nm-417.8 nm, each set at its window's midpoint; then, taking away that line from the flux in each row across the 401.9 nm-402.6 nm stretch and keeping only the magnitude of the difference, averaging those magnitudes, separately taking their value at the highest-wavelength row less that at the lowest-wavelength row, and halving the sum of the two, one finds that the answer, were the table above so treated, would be 0.6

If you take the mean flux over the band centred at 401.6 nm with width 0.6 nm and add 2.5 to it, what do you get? 19.2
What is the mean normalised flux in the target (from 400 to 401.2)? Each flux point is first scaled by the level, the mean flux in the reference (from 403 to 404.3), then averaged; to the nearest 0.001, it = 1.059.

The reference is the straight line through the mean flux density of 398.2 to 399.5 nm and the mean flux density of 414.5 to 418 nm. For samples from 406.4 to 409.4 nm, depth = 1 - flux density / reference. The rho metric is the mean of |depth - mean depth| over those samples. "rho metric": 0.032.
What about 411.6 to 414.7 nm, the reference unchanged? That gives 0.037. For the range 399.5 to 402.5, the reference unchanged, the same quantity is 0.030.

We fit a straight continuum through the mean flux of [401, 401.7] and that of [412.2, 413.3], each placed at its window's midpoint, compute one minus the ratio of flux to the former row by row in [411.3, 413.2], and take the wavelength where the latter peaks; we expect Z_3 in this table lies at 412.873 nm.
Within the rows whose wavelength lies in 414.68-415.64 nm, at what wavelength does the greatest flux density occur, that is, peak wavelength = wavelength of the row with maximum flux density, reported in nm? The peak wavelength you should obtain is 415.161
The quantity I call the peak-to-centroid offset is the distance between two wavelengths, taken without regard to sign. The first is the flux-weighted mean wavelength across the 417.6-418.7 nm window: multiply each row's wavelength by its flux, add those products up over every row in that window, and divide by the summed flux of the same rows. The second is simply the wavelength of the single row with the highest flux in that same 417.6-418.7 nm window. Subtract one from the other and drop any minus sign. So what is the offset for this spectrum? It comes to 0.48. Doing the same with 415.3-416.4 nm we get 0.28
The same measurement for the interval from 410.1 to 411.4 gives 0.54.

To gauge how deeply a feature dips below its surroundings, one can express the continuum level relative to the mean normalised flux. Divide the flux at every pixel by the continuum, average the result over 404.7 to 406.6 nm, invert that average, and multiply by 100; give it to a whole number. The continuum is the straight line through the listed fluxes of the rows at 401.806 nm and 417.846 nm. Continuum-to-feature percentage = 108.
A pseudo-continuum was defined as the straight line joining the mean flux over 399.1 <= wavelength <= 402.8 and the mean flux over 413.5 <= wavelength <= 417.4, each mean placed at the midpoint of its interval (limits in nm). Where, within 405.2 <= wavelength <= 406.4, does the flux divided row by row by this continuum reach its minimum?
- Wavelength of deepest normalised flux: 405.337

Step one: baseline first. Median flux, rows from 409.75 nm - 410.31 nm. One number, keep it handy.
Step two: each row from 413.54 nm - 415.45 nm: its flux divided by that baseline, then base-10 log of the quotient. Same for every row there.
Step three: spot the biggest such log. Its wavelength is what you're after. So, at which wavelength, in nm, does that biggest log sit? 415.161 nm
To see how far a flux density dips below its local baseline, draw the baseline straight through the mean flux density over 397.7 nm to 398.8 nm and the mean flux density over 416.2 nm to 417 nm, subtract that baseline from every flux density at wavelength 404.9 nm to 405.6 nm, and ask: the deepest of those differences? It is -1.1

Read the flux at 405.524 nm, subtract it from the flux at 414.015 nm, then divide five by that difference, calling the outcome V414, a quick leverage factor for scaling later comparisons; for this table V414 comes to -10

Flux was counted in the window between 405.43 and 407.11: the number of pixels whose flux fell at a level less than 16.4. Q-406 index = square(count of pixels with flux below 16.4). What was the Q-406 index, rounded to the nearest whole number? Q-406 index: 36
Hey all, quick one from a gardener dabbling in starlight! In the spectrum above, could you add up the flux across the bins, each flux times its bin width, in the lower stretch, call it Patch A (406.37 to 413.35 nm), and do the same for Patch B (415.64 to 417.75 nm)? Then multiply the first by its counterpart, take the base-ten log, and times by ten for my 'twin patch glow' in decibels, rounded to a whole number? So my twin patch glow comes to 36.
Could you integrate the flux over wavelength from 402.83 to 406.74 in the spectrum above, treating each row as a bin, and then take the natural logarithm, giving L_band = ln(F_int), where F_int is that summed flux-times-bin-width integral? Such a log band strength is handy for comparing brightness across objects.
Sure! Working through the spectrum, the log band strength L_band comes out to 4.12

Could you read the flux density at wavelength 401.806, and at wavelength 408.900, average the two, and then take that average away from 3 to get -14.8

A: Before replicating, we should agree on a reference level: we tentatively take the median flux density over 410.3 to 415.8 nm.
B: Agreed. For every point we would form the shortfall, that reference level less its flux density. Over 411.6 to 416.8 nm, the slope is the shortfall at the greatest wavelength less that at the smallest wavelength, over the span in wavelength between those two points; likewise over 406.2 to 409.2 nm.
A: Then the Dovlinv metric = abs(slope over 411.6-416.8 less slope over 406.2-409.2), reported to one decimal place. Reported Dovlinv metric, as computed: 1.1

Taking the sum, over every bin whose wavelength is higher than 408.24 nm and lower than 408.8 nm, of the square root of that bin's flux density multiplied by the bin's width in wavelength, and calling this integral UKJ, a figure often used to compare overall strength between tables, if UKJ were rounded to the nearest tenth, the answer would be 2.3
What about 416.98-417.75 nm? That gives 3.1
